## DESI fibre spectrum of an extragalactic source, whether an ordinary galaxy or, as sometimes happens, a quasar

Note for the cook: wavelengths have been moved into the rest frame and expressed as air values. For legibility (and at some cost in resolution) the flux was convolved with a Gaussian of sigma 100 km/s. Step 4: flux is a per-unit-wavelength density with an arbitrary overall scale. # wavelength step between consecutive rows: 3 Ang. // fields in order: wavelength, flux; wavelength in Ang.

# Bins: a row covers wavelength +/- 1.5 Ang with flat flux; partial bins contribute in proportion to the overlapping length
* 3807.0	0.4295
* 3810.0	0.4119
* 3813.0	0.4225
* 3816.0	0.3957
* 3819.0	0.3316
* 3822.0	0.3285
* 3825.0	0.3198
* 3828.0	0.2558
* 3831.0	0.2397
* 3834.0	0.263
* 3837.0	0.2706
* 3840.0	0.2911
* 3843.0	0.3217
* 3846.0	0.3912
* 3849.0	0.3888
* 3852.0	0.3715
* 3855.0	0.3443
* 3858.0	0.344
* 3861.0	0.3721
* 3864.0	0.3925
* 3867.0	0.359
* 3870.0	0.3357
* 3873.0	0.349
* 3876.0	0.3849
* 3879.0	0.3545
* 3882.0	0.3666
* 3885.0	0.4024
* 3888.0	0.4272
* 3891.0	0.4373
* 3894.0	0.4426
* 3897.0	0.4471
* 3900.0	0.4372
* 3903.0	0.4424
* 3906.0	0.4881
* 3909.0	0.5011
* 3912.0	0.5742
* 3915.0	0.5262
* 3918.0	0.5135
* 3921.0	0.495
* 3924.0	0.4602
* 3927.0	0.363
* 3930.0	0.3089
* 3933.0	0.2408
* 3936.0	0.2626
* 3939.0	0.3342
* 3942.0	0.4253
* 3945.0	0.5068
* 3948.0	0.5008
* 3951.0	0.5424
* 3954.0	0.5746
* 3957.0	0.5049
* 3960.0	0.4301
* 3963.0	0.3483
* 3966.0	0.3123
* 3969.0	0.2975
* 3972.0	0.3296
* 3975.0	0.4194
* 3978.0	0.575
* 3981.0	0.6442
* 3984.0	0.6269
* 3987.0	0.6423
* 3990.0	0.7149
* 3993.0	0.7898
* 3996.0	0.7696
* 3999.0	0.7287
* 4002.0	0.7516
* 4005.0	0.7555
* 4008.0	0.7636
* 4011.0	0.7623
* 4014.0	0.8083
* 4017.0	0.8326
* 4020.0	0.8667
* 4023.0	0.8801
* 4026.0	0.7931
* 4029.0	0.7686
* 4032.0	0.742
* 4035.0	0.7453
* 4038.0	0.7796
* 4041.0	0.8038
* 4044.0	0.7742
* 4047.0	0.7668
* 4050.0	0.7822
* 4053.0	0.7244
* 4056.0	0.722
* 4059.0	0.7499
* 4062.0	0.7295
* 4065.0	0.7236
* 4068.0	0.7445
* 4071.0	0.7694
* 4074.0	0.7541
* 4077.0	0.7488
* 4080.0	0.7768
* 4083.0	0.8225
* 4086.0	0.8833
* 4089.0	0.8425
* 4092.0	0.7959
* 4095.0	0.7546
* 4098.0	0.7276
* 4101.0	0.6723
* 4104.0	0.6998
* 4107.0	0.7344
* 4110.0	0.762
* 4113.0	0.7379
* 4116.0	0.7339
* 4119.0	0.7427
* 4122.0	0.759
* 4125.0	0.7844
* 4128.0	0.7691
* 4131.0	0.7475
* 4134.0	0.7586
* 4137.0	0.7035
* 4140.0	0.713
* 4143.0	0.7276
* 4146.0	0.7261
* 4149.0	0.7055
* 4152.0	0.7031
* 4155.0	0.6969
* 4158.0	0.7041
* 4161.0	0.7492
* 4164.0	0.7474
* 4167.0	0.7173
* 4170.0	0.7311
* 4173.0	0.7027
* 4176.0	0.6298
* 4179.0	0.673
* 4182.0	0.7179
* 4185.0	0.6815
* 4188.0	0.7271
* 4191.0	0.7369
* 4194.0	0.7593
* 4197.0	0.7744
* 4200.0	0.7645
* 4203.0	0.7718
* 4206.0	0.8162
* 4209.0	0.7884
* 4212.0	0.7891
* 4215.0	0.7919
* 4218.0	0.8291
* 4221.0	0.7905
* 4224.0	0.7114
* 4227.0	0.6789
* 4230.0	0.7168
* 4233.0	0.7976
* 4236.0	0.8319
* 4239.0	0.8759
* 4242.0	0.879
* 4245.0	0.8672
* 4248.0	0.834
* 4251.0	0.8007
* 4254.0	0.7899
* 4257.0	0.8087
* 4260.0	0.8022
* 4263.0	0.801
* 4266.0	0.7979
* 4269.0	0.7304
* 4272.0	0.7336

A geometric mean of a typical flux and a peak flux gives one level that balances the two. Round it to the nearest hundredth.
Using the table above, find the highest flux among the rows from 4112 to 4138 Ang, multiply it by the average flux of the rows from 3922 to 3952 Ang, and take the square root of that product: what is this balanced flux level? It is 0.56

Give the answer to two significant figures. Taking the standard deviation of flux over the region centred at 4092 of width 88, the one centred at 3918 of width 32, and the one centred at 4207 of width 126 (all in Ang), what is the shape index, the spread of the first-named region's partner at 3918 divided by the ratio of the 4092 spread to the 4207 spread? 0.14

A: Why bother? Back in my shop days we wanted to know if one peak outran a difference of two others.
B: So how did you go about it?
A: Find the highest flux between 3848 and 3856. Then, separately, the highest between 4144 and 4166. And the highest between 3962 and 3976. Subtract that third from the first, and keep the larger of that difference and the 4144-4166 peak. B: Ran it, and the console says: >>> 0.749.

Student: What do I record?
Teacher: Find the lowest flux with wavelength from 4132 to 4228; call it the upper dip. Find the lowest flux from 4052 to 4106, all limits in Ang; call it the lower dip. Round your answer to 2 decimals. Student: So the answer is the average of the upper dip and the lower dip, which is 0.65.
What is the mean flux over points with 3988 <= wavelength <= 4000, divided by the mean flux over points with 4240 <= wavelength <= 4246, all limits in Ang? 0.86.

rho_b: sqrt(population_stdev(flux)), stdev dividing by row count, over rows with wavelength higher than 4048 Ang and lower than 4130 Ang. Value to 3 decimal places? 0.206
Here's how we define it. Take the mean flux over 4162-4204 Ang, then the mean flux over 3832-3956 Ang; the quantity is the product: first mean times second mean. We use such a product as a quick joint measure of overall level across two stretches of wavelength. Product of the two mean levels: 0.29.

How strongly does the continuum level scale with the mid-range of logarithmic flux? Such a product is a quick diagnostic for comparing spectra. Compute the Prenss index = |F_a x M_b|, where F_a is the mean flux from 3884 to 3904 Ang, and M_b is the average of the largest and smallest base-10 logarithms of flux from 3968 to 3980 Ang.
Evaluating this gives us 0.17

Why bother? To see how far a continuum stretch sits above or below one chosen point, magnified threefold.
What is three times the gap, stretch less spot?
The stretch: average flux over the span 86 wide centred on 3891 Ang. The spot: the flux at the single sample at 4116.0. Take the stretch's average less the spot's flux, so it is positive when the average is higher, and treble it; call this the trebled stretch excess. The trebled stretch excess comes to -1.0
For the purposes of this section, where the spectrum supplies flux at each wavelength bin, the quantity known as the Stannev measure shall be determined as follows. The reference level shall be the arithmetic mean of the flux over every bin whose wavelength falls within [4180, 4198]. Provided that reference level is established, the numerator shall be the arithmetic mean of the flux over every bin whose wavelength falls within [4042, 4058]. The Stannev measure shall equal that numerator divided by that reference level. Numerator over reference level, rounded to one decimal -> 1.0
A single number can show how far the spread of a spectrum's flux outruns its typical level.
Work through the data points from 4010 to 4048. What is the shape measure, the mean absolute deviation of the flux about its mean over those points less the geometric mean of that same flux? -0.76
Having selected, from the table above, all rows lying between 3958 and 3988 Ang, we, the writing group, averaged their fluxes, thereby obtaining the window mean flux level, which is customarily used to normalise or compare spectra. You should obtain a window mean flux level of 0.46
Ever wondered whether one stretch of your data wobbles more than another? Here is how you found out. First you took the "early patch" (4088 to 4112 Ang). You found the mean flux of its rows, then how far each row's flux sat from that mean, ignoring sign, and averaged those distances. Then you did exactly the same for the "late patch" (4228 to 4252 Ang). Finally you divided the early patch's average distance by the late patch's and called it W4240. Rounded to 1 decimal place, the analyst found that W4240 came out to 1.0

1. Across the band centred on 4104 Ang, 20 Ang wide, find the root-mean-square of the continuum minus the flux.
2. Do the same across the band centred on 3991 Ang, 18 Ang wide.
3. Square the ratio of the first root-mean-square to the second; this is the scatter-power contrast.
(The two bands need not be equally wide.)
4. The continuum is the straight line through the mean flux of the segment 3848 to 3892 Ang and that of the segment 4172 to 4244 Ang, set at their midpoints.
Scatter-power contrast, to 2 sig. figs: 0.19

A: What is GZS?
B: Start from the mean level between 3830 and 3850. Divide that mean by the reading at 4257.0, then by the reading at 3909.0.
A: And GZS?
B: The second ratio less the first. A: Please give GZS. 0.23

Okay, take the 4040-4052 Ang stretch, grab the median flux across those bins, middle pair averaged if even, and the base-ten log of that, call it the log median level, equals -0.11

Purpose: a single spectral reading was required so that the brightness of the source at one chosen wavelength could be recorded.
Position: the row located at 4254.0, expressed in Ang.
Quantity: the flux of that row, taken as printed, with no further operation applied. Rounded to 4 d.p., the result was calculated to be 0.7899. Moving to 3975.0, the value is 0.4194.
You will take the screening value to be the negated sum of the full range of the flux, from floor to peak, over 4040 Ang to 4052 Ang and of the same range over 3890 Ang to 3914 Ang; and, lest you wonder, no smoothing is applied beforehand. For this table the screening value -0.17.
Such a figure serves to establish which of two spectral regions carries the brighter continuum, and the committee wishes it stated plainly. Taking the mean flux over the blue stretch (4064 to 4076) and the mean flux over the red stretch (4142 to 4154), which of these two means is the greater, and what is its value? 0.75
